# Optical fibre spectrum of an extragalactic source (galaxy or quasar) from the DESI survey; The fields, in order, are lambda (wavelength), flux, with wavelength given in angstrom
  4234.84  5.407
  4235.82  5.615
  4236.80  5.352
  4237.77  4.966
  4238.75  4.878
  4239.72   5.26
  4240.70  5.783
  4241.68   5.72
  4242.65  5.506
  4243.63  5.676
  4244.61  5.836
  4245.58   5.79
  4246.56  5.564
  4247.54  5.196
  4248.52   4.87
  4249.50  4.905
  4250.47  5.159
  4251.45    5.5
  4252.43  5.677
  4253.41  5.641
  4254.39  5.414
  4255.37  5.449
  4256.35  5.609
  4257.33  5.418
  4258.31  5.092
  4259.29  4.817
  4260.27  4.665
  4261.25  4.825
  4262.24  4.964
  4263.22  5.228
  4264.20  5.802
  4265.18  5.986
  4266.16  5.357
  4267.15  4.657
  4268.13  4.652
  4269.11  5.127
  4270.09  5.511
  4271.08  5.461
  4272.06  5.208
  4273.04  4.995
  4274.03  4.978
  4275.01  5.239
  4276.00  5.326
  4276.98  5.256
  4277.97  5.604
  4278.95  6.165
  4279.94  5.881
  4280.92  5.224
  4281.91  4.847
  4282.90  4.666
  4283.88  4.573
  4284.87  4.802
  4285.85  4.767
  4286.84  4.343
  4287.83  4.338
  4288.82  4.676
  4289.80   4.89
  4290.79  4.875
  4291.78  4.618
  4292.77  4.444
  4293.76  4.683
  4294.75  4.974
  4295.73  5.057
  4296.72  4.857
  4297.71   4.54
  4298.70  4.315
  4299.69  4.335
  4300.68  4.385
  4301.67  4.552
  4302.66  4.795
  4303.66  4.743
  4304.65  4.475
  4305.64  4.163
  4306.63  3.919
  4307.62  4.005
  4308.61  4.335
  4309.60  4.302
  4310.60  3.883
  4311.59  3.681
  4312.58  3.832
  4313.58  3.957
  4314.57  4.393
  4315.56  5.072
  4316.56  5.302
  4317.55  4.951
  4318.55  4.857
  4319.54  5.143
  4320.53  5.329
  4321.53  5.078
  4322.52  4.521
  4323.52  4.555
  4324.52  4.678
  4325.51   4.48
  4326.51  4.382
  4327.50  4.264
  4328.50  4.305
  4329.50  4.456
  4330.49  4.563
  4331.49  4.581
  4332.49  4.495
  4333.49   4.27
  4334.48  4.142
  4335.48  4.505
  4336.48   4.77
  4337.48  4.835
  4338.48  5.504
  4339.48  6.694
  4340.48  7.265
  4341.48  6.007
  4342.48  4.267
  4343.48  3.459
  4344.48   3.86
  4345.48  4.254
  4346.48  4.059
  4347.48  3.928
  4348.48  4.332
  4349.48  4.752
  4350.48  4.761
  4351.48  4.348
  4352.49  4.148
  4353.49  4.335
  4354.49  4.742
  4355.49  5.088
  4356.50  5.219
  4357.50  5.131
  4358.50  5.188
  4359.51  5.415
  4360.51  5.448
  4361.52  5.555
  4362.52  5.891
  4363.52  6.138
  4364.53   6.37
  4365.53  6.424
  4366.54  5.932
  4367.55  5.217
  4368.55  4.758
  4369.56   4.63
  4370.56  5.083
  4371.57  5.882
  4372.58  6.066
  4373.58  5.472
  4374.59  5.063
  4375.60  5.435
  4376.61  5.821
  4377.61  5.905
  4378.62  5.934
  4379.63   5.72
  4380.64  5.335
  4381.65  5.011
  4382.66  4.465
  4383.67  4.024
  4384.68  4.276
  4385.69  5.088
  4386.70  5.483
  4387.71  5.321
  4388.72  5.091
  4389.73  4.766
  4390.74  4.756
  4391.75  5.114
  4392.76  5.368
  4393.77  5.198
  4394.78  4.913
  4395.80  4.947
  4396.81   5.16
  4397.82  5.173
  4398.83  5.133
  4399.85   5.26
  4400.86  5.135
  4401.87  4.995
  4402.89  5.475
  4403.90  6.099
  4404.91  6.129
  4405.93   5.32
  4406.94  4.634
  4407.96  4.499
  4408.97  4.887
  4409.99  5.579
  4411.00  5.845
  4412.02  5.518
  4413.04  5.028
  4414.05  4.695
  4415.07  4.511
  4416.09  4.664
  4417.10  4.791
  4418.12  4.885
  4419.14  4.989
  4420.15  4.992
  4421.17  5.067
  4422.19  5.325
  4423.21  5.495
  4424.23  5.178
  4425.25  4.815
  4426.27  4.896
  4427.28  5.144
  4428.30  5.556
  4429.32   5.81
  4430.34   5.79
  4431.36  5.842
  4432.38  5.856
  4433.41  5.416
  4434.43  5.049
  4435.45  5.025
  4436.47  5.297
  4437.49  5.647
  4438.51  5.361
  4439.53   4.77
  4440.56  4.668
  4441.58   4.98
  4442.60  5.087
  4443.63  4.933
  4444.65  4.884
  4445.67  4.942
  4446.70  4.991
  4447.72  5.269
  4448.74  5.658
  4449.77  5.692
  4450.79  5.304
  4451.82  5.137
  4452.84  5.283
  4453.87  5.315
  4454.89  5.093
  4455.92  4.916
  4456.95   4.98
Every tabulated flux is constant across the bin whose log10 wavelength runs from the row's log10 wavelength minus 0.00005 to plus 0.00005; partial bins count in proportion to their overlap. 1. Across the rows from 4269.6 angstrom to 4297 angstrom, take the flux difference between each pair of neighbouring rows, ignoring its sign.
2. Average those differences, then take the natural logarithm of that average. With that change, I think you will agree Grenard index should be -1.51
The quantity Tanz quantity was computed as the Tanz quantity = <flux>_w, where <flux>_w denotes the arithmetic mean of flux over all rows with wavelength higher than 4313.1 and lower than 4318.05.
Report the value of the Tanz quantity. 4.74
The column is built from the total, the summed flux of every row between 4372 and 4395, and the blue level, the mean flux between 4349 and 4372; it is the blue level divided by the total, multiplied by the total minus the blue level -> 5.01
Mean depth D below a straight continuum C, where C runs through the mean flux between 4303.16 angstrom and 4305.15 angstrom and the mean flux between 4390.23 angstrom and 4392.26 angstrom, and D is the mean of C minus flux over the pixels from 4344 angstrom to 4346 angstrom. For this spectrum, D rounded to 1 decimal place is 0.7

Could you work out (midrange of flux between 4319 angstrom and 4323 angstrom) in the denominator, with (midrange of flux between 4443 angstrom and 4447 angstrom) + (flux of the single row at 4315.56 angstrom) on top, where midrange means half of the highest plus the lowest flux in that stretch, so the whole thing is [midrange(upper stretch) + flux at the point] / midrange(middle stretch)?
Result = 2.03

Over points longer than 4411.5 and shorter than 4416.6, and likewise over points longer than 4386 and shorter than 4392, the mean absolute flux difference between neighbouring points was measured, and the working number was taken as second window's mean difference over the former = 0.7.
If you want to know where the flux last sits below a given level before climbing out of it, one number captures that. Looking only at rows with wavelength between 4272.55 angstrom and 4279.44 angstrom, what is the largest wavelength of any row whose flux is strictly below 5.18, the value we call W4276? 4274.03 angstrom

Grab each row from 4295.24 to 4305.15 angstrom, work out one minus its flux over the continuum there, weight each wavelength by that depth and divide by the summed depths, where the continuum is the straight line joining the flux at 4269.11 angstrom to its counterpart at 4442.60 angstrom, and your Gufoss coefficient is 4300.6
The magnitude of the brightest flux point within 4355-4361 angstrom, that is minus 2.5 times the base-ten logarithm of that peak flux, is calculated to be -1.84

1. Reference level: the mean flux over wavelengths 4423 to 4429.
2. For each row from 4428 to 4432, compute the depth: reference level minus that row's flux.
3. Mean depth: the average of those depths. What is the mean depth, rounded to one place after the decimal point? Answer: -0.6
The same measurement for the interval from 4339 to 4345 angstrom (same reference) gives -0.1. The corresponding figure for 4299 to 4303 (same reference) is 0.7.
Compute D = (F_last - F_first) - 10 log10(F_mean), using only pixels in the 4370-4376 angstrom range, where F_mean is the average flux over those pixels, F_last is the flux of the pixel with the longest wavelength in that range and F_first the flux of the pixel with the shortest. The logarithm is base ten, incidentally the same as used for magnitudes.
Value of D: -7.05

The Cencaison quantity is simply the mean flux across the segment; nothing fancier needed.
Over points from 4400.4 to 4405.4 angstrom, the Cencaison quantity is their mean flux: 5.6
